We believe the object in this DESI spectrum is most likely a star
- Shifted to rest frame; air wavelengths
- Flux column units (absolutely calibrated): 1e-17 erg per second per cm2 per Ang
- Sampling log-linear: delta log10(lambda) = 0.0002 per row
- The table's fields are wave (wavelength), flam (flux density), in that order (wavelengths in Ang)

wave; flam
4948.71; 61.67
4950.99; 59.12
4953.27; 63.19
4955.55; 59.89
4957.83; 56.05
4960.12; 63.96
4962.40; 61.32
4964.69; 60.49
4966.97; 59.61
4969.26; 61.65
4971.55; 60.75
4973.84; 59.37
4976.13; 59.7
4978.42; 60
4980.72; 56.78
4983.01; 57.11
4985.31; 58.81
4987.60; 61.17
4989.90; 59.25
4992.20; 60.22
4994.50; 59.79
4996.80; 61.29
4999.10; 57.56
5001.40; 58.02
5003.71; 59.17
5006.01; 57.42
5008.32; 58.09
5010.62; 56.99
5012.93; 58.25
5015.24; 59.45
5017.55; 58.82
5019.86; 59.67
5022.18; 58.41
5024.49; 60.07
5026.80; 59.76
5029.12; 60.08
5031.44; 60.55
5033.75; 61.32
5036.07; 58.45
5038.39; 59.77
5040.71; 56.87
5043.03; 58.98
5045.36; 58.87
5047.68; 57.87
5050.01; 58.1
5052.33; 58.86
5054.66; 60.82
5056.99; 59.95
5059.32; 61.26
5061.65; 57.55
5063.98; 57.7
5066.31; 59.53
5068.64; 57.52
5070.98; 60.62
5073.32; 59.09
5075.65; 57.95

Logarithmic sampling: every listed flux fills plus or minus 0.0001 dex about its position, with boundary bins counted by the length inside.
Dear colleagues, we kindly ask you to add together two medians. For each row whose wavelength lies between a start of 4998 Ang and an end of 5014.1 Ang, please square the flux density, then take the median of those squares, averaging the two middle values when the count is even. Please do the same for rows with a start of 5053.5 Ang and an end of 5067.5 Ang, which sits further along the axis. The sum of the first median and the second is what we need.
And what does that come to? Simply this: 6935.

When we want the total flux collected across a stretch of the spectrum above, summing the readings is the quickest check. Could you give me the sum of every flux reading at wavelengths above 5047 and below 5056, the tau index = 236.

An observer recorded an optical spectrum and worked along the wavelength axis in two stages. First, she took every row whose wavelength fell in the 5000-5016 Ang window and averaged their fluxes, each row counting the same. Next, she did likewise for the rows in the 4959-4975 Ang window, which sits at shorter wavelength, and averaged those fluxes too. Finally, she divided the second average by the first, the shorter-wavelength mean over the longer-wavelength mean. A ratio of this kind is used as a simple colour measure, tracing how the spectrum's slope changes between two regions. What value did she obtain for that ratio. 1.049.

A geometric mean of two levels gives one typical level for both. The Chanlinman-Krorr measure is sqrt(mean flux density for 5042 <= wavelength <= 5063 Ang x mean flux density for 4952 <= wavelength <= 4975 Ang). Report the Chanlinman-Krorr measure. 59.9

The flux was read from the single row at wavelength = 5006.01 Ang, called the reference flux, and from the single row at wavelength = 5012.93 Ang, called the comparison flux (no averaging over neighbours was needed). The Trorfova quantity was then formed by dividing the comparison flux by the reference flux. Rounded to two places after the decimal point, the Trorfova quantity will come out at 1.01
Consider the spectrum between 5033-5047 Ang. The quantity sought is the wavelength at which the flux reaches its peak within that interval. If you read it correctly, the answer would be 5033.75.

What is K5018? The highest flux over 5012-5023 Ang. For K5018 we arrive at 59.67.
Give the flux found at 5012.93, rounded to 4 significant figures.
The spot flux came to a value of 58.25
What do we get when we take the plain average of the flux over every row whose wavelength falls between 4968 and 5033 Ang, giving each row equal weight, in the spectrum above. 59.2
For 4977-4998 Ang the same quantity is 59.4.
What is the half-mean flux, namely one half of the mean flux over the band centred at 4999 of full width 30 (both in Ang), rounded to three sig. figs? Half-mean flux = 29.5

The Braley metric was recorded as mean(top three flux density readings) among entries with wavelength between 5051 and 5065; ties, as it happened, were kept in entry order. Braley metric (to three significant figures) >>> 60.7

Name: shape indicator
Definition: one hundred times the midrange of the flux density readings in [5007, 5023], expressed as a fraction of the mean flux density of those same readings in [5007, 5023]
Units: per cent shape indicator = 99.7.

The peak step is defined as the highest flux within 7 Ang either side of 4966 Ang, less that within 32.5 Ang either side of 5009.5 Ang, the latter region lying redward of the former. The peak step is 2.6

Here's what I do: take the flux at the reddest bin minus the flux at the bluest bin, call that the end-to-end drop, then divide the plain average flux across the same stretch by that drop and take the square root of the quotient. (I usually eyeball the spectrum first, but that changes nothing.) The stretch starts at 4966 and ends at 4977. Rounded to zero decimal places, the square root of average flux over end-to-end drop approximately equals 26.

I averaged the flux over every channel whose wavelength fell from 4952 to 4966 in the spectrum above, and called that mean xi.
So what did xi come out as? 60.8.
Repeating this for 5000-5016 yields 58.2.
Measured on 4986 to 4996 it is 60.1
